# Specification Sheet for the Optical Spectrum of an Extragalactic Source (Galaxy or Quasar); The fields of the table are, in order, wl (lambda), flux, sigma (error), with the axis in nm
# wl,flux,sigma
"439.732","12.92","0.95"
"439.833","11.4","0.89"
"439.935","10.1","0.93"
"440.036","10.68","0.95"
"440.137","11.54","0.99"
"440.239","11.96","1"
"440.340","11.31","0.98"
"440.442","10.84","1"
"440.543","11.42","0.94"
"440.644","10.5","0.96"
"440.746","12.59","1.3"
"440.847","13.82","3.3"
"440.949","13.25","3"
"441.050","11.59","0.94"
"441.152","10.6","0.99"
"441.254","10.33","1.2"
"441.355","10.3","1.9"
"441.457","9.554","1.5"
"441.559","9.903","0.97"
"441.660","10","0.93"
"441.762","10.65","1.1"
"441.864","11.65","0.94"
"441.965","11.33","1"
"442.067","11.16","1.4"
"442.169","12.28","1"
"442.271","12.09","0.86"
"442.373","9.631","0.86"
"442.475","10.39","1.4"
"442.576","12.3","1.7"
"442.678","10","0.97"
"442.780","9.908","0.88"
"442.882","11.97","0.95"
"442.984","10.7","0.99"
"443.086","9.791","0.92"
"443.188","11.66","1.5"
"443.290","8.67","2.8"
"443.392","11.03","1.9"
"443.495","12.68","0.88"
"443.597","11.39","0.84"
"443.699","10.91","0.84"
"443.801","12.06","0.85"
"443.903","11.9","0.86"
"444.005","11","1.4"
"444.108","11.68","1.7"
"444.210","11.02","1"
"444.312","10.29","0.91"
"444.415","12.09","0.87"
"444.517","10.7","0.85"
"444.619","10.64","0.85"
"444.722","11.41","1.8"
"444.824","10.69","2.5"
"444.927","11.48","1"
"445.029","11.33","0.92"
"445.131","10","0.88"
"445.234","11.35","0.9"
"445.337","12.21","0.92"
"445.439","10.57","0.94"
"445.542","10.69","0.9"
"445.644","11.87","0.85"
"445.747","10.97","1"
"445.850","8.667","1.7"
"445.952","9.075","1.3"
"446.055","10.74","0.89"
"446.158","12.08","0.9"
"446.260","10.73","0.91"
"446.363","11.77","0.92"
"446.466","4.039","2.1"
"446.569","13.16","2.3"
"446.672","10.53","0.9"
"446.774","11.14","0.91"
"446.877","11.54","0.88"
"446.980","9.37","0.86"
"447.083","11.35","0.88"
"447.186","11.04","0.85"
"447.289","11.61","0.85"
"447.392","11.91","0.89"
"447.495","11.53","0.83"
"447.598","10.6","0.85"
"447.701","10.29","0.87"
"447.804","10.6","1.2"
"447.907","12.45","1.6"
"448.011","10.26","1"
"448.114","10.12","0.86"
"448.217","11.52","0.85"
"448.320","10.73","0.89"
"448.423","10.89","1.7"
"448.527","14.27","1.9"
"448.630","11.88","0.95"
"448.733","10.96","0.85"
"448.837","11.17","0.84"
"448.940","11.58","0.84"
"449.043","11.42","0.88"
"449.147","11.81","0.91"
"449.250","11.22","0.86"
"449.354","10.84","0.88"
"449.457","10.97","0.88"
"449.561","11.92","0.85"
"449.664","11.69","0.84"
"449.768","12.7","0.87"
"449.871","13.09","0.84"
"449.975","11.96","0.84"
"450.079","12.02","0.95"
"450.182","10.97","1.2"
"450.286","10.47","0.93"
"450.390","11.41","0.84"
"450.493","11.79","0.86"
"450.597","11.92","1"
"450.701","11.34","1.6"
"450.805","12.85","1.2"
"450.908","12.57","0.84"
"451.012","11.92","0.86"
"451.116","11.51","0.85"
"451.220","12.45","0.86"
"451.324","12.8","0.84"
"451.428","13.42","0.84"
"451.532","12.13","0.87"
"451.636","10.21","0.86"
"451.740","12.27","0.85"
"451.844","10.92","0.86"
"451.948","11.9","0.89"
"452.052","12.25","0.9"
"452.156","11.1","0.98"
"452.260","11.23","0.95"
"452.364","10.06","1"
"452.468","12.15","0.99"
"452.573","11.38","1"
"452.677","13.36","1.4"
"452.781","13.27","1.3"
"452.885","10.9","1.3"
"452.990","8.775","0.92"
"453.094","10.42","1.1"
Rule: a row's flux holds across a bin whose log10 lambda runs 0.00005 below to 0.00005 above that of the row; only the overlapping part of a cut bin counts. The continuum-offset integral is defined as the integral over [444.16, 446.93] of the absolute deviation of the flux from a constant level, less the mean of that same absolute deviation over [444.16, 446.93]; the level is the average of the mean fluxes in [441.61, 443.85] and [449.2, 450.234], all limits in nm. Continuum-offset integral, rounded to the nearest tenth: 1.8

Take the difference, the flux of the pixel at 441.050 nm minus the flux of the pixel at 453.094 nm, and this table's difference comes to 1.2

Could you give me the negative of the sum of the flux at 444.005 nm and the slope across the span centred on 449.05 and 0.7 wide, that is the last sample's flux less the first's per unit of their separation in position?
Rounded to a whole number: -11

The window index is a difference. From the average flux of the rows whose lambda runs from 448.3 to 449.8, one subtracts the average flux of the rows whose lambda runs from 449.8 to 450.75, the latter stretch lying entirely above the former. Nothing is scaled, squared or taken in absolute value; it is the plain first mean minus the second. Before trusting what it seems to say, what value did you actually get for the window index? -0.1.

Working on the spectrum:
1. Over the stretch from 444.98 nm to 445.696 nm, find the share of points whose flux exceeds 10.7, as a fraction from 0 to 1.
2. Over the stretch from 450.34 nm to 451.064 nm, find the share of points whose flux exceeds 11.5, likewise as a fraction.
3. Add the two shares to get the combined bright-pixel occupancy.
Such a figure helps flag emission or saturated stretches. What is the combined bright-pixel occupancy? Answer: 1.3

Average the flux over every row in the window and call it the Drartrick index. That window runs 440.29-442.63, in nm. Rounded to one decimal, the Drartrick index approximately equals 11.2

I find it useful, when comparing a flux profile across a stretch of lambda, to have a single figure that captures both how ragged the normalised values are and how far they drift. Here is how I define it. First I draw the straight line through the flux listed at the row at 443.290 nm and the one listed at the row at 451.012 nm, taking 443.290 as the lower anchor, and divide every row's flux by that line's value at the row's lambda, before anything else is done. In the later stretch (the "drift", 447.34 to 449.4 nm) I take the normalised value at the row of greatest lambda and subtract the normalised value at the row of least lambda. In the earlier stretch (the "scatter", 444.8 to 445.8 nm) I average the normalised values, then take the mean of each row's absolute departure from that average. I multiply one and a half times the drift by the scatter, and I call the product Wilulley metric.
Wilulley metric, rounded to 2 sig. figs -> -0.016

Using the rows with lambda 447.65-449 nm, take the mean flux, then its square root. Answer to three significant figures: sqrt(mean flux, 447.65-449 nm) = 3.36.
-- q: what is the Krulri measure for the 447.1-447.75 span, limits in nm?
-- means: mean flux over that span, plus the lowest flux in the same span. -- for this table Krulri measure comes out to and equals 21.5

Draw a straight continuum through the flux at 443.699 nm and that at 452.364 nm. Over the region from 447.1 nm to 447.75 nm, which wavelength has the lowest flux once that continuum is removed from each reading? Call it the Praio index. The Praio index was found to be 447.701 nm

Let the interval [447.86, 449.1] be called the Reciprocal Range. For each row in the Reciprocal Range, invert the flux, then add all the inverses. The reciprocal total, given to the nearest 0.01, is 1.06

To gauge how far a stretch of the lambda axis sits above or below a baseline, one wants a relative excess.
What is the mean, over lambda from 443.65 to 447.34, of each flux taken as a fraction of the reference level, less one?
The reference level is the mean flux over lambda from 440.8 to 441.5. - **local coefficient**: -0.041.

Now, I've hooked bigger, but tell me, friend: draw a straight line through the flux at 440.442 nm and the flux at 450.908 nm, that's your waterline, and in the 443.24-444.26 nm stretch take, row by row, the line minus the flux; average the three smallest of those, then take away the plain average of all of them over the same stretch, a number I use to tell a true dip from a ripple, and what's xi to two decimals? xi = -0.98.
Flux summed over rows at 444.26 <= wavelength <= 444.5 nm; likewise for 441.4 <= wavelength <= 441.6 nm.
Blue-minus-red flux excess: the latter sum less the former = -2.9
